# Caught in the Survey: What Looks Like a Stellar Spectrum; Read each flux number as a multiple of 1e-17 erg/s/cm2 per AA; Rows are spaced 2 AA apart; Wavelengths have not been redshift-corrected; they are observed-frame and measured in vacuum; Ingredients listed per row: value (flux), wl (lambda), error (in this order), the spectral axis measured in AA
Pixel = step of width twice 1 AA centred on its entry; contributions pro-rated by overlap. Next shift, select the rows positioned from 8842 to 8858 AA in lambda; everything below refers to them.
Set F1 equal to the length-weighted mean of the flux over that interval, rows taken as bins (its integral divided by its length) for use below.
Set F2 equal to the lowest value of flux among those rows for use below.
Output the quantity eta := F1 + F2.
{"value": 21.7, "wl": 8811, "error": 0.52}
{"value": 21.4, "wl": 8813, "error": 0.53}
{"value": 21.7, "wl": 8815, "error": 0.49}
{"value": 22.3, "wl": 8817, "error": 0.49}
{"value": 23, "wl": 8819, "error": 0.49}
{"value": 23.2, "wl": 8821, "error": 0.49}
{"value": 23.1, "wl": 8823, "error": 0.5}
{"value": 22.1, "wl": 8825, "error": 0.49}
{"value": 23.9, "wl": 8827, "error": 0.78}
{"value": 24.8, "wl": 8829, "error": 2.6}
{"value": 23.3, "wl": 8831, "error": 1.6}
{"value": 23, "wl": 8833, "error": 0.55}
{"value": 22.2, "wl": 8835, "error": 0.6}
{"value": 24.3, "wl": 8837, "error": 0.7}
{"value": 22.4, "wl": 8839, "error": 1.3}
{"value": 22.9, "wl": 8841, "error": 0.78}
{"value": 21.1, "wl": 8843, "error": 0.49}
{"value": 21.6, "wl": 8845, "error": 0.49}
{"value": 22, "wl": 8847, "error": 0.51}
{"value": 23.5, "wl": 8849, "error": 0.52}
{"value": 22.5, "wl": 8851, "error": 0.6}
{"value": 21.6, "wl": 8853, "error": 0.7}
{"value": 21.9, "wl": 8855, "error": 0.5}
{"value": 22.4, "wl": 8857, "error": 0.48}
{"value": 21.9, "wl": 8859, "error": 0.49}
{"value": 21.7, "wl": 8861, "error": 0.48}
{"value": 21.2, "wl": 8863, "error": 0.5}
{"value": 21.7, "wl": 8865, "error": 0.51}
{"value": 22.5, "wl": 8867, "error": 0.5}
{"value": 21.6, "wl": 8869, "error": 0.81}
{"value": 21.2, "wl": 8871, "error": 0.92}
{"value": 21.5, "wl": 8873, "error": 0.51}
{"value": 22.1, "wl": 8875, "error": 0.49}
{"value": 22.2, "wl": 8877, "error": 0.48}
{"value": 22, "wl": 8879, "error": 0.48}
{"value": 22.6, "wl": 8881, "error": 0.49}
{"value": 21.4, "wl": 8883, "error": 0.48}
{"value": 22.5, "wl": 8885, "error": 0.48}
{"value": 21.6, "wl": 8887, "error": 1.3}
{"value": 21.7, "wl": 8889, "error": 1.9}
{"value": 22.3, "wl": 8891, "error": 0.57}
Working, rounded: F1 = 22.1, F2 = 21.1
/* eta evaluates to 43.2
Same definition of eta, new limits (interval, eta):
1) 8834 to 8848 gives 43.5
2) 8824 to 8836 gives 45.3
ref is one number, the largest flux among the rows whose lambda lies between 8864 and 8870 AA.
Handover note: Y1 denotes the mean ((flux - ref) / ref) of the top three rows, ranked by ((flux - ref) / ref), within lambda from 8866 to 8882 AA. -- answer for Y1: 0.00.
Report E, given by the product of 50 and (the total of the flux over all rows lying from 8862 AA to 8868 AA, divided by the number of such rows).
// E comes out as 1090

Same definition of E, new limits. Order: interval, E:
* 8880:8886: 1108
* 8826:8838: 1179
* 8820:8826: 1140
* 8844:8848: 1090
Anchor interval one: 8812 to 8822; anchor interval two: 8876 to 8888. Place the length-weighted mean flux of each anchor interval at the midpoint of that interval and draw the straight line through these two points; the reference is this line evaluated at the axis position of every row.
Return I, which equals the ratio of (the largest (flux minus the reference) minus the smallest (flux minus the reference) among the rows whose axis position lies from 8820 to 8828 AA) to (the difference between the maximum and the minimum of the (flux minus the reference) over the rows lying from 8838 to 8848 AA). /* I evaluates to 1.0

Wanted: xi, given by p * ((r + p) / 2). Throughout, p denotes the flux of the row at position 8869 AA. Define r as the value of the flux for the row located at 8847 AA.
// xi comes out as 471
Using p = 21.6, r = 22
